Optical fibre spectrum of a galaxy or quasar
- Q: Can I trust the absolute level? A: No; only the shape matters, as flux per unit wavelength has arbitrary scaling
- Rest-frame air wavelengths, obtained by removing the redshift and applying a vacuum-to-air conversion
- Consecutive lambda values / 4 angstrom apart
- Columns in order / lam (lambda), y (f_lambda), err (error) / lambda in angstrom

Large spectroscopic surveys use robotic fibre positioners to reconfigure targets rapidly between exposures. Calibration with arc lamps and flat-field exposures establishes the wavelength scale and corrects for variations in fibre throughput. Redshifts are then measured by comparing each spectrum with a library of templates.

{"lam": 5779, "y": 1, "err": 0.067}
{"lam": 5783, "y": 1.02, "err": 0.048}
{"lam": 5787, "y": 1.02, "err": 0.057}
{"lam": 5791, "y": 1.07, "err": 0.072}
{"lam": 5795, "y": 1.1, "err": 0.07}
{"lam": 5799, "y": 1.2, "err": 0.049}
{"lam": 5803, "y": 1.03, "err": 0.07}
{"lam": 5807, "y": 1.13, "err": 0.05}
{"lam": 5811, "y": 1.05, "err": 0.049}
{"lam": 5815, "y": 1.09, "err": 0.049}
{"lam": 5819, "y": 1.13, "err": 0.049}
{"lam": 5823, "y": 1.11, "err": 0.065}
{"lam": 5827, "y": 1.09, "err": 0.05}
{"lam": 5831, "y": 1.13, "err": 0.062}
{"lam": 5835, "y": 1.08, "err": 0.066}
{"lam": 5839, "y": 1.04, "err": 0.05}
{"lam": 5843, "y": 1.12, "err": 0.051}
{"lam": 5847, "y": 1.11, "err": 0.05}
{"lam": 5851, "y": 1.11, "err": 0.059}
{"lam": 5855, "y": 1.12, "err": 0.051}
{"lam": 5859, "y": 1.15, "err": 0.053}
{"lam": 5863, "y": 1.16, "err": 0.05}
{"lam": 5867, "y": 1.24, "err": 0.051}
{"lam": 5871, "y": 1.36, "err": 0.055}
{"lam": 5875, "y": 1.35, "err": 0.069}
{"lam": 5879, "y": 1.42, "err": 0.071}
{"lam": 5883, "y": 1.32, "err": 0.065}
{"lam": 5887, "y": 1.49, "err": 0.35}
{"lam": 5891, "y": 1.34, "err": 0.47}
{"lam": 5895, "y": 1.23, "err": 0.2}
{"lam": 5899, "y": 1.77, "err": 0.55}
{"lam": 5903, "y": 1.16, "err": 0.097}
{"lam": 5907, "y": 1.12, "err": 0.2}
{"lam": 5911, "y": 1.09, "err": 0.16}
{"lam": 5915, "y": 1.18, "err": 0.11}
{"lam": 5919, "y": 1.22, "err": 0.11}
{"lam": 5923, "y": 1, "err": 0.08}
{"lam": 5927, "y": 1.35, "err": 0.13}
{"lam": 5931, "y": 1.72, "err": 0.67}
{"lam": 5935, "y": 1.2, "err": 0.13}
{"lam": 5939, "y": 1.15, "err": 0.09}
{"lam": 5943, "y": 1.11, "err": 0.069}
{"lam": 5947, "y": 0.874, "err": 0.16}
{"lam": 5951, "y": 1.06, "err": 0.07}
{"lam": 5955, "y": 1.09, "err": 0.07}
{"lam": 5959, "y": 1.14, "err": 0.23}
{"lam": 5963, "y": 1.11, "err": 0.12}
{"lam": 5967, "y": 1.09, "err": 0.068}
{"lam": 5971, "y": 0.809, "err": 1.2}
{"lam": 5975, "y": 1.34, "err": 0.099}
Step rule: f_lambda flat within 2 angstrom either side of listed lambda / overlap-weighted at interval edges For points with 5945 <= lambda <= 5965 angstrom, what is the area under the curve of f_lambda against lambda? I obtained 21.1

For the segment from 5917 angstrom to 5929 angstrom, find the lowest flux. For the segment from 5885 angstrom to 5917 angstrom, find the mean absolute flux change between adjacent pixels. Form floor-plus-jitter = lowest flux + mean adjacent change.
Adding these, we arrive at 1.22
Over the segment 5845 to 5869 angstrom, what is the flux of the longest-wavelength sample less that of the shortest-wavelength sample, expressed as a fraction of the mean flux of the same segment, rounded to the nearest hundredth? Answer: 0.11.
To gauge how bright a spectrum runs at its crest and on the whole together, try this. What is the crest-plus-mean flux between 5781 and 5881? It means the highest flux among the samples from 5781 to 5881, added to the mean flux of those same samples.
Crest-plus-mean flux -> 2.56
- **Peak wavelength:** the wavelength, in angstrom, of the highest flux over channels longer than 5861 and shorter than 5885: 5879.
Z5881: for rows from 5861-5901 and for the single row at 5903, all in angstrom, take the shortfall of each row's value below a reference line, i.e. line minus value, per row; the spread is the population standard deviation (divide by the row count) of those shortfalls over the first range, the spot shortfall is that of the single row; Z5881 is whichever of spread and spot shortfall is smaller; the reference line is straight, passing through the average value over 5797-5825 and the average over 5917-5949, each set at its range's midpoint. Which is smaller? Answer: 0.02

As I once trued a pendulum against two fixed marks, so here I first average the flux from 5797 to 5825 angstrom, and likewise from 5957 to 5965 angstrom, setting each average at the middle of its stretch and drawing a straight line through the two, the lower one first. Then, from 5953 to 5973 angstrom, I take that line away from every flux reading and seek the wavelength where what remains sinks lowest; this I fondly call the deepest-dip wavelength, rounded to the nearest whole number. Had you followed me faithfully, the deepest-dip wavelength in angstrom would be 5971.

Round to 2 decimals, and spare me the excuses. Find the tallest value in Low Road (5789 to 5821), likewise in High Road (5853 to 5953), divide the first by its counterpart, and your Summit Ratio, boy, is 0.68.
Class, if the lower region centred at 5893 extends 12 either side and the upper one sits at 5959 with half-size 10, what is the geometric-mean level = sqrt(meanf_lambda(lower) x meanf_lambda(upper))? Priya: 1.23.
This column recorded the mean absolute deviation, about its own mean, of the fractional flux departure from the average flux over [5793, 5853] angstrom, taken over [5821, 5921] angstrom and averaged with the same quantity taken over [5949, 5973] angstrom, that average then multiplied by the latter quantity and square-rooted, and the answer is 0.082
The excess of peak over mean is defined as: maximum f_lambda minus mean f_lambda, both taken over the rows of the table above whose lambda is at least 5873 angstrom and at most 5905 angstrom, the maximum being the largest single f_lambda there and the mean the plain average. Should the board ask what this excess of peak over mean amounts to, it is 0.385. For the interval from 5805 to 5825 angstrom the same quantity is 0.028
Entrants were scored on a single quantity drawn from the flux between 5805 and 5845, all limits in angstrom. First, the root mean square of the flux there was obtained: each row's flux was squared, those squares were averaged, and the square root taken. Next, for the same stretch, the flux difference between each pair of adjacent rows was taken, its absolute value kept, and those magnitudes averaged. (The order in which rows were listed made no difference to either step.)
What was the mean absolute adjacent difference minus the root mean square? -1.05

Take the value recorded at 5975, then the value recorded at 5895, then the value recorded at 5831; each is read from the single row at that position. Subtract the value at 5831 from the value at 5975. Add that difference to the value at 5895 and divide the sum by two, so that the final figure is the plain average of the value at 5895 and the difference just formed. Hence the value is 0.72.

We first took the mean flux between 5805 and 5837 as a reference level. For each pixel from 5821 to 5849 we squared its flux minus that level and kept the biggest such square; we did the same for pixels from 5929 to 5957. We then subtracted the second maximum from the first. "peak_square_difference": -0.4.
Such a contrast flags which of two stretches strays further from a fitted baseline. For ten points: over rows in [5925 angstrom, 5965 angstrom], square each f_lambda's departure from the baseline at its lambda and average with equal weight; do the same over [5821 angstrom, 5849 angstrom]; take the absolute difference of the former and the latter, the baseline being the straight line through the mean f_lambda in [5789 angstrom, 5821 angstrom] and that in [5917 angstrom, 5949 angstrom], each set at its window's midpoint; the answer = 0.0468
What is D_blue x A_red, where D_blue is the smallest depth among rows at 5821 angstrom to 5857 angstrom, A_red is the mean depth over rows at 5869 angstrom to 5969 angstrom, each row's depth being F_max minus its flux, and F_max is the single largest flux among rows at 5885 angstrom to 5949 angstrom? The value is 0.34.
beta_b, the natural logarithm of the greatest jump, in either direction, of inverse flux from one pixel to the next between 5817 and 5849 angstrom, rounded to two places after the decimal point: -2.68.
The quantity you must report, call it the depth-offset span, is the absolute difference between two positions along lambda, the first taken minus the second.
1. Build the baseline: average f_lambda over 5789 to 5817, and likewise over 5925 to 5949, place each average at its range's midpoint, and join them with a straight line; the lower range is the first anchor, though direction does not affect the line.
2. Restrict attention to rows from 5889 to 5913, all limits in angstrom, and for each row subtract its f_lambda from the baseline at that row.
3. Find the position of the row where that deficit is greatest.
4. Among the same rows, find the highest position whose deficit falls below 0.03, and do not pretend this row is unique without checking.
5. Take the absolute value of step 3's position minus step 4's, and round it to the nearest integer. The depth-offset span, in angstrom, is 12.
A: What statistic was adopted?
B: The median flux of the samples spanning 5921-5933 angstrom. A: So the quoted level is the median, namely 1.35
